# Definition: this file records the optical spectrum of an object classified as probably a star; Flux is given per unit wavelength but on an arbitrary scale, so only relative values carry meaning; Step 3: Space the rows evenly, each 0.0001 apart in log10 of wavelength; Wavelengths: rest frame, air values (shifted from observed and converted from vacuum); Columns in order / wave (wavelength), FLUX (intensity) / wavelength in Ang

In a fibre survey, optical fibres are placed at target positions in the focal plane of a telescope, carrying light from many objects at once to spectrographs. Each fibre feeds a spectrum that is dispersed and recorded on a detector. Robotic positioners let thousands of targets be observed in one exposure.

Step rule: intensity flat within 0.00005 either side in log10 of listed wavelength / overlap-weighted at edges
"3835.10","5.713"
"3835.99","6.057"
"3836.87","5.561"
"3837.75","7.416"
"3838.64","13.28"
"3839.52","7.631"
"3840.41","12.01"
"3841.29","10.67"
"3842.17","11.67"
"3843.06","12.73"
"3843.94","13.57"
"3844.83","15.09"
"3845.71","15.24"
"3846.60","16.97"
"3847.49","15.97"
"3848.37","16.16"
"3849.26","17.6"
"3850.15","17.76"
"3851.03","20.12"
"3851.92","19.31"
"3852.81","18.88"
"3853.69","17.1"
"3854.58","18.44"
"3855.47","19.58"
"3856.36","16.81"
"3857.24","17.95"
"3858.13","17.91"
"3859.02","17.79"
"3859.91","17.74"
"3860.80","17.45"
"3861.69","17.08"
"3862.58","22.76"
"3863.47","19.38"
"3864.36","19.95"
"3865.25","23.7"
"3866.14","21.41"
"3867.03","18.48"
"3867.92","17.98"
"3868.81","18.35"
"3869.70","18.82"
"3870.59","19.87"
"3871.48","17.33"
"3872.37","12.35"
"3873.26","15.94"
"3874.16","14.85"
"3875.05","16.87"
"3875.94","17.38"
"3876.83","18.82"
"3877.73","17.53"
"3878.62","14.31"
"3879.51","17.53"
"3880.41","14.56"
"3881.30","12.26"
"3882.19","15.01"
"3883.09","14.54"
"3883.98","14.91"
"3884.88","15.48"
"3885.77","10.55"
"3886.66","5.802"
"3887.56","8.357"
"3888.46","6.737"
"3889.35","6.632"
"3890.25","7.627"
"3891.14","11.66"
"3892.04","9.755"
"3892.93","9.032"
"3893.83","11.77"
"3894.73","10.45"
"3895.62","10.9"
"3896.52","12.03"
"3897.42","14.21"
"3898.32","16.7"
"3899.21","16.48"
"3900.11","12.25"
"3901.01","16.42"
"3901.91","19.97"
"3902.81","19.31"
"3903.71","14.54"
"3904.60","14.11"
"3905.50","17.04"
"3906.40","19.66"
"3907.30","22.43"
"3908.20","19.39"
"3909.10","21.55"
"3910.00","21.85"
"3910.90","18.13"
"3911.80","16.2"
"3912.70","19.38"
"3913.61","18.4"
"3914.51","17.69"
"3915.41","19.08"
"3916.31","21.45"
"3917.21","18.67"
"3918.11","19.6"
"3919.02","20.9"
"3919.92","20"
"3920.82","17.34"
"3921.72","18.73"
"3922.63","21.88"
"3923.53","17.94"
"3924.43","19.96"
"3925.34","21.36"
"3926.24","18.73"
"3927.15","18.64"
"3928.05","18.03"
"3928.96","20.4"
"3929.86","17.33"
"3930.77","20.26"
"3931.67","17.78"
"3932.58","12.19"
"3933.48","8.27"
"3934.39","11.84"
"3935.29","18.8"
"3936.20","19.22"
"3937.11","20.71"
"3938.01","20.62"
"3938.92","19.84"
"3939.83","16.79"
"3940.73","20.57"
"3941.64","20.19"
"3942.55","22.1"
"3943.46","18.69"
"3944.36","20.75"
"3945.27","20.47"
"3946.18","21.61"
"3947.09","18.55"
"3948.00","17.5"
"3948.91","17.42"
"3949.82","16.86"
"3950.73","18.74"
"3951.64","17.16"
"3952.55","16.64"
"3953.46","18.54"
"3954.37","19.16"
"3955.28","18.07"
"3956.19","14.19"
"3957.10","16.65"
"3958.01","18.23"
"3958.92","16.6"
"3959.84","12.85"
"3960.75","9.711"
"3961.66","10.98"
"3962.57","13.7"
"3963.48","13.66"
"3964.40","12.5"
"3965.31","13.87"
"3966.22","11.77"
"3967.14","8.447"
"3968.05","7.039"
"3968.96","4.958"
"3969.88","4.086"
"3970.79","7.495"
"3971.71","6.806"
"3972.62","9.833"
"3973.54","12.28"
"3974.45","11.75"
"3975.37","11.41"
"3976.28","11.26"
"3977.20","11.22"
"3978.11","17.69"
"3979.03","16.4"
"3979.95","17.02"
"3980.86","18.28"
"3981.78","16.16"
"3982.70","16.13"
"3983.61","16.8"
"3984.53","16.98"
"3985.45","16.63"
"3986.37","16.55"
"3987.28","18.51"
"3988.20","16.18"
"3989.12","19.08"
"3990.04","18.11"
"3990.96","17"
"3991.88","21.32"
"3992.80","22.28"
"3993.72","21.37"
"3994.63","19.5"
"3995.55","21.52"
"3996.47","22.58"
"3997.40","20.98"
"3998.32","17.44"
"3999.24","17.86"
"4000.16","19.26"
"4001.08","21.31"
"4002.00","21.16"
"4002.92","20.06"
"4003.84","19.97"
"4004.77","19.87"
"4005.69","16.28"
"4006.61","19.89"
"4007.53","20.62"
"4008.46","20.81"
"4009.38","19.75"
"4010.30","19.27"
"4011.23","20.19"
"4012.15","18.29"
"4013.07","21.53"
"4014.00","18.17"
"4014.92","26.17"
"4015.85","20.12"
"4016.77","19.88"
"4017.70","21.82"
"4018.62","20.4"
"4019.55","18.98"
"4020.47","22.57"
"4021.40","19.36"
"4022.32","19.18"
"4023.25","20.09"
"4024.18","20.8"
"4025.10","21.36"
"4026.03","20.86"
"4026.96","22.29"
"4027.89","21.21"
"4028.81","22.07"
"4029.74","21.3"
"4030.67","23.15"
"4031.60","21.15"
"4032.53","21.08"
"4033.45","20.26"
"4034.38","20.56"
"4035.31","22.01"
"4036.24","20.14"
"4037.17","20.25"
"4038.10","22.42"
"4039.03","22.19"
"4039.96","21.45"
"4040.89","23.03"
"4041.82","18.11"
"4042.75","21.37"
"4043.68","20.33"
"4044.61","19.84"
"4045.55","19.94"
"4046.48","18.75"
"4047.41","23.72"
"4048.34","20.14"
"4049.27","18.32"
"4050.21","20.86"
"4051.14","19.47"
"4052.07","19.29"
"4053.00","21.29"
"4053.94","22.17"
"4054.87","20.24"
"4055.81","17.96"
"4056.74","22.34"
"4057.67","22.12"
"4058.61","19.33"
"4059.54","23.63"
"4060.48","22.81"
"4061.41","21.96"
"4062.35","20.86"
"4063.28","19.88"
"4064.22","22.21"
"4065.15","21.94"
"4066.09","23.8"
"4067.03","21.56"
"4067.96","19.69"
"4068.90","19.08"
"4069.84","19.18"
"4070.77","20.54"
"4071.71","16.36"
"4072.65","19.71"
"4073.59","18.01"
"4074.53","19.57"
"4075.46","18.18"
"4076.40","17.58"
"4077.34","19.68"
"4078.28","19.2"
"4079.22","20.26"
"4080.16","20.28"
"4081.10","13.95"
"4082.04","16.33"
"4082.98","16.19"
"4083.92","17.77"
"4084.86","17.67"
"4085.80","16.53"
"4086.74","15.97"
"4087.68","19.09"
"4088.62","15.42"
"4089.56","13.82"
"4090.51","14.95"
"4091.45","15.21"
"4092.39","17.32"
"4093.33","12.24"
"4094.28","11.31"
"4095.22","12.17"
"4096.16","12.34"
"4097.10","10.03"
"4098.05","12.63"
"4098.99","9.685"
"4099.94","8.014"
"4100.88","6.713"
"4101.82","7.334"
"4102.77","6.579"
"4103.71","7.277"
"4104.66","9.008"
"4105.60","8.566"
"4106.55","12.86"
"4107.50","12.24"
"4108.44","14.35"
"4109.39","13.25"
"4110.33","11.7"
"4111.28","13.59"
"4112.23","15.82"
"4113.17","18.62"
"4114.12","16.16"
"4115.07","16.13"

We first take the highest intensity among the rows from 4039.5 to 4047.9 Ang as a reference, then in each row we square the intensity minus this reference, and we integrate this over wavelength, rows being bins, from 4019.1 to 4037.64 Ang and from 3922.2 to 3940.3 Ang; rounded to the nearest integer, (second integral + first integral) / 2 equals 481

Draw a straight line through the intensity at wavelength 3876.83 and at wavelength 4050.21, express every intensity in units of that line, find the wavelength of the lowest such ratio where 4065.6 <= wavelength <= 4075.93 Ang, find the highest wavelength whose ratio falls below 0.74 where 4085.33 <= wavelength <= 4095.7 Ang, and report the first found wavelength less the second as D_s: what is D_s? -23.5 Ang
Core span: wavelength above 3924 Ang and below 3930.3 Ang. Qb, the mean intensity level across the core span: 19.2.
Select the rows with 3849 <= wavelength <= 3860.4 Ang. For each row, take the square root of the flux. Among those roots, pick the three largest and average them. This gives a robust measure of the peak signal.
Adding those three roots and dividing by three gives 4.43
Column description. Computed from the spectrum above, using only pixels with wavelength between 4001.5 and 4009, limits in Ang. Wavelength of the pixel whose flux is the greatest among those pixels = 4002.00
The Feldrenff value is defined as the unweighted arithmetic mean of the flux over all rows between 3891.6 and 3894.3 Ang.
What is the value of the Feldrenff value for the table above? 10.2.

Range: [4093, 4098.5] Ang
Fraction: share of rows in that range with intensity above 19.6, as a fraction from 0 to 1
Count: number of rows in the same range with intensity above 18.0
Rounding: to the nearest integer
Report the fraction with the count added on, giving 0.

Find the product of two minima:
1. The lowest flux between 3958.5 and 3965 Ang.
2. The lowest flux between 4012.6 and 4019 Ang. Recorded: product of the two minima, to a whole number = 176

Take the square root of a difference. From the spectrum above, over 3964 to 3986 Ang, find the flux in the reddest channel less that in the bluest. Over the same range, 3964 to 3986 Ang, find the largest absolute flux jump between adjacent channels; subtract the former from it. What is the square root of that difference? 1.5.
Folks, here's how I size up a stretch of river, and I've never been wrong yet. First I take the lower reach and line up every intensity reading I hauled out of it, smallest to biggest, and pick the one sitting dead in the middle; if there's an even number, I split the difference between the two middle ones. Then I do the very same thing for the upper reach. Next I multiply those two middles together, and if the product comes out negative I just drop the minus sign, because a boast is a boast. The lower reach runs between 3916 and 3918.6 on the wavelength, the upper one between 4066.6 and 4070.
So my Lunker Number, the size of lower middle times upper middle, 381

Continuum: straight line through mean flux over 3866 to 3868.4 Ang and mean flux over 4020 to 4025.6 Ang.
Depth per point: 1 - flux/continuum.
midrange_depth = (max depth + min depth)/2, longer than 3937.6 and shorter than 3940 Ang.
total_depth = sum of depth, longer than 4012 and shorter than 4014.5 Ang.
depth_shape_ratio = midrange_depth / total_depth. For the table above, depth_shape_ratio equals 0.3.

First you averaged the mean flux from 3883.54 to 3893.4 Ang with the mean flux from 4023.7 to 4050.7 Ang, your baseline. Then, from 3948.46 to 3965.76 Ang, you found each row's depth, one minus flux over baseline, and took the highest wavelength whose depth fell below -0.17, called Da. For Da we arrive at 3958.01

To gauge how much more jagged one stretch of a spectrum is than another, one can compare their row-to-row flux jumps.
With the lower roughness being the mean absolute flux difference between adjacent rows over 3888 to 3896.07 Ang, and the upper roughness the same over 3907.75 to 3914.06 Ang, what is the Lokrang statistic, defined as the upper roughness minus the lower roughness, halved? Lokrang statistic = 0.26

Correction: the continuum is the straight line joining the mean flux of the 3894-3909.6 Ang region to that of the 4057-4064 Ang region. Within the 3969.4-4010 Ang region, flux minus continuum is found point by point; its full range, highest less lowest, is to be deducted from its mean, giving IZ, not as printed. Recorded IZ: -20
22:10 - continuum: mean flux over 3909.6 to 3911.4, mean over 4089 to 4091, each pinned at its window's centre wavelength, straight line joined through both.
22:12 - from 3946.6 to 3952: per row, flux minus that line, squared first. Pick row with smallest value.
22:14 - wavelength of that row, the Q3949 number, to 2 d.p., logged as 3950.73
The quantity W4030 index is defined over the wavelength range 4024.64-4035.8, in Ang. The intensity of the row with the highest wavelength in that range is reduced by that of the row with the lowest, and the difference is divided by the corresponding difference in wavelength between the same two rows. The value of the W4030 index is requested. 0.1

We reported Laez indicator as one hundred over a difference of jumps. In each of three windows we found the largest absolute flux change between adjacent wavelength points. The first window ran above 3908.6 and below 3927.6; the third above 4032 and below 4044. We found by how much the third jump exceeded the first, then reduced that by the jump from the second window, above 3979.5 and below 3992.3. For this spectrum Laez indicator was -30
